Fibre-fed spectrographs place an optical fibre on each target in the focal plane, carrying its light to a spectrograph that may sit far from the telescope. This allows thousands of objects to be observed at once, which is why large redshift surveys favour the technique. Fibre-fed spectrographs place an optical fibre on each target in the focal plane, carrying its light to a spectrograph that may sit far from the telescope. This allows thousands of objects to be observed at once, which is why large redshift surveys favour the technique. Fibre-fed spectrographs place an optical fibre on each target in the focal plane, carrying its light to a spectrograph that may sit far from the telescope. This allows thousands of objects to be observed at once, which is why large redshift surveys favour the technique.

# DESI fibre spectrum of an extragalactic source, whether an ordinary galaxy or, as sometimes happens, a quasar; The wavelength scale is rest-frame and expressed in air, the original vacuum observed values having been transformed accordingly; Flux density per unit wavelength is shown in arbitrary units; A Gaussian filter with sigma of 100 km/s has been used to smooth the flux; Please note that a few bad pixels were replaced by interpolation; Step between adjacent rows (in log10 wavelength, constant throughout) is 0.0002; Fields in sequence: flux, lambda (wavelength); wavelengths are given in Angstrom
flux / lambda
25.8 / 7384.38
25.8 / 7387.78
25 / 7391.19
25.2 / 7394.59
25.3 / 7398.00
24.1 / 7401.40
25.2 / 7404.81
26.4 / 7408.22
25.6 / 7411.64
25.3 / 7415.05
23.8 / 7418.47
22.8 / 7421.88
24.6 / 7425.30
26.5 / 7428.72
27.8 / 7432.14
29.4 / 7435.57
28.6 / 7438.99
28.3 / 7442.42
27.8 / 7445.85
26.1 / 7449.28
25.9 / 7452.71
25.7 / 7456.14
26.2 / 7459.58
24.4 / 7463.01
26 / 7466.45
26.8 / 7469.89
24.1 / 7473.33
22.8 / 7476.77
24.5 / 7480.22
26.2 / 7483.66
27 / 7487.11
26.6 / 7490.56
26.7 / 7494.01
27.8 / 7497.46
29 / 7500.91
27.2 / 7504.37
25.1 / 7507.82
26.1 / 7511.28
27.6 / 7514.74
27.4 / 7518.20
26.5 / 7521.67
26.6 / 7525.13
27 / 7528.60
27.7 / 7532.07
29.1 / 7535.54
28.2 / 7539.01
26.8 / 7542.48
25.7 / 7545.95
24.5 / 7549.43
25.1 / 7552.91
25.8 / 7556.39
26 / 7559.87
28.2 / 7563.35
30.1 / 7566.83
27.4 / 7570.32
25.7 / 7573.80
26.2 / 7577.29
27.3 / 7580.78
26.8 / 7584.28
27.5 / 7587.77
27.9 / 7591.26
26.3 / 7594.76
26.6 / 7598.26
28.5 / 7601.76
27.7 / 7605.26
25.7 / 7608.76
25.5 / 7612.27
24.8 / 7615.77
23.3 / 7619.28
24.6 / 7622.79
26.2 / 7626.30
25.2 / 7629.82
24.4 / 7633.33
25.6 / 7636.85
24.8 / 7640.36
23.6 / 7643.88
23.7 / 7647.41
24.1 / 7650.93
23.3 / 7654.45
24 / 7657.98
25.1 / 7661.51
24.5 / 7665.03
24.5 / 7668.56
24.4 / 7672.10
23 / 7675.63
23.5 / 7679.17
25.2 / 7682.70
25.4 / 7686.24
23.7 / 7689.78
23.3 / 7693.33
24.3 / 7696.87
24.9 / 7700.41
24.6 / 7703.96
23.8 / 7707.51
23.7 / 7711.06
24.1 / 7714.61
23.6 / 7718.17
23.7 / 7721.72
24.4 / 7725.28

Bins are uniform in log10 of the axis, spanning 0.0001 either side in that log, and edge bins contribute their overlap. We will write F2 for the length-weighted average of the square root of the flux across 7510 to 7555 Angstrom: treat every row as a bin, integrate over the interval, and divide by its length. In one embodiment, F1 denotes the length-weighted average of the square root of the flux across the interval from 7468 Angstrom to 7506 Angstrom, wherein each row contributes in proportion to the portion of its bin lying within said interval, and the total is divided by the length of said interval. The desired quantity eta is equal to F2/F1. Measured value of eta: 1.01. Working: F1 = 5.12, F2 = 5.17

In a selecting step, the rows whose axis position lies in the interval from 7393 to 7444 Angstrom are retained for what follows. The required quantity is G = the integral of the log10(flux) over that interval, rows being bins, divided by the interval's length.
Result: 1.41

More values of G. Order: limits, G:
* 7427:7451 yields 1.44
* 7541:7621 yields 1.42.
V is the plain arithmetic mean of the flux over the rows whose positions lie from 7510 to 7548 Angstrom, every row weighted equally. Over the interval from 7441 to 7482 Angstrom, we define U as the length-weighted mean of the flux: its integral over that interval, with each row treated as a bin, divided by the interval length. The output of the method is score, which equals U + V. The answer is 52.9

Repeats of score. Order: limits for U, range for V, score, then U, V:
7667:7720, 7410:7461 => 50.4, 24.1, 26.3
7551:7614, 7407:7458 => 53.2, 26.9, 26.3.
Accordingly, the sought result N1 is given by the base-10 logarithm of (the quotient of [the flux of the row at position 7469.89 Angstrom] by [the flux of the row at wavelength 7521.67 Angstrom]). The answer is 0.005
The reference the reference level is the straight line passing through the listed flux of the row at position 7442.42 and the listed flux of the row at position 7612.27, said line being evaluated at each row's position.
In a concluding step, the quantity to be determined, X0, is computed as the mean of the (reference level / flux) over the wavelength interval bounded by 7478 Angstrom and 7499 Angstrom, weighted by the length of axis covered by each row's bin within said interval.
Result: 1.05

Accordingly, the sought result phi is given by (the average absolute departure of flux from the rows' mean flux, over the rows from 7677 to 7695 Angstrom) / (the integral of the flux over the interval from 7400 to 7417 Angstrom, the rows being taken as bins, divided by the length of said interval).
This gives 0.034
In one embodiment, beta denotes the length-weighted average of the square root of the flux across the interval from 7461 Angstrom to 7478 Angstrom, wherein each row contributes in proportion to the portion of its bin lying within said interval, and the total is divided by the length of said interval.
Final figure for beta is 4.990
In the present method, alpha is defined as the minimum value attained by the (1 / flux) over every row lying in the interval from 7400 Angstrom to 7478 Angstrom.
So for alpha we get 0.0340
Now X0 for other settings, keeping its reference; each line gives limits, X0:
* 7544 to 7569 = 1.00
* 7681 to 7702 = 0.99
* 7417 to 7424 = 1.23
